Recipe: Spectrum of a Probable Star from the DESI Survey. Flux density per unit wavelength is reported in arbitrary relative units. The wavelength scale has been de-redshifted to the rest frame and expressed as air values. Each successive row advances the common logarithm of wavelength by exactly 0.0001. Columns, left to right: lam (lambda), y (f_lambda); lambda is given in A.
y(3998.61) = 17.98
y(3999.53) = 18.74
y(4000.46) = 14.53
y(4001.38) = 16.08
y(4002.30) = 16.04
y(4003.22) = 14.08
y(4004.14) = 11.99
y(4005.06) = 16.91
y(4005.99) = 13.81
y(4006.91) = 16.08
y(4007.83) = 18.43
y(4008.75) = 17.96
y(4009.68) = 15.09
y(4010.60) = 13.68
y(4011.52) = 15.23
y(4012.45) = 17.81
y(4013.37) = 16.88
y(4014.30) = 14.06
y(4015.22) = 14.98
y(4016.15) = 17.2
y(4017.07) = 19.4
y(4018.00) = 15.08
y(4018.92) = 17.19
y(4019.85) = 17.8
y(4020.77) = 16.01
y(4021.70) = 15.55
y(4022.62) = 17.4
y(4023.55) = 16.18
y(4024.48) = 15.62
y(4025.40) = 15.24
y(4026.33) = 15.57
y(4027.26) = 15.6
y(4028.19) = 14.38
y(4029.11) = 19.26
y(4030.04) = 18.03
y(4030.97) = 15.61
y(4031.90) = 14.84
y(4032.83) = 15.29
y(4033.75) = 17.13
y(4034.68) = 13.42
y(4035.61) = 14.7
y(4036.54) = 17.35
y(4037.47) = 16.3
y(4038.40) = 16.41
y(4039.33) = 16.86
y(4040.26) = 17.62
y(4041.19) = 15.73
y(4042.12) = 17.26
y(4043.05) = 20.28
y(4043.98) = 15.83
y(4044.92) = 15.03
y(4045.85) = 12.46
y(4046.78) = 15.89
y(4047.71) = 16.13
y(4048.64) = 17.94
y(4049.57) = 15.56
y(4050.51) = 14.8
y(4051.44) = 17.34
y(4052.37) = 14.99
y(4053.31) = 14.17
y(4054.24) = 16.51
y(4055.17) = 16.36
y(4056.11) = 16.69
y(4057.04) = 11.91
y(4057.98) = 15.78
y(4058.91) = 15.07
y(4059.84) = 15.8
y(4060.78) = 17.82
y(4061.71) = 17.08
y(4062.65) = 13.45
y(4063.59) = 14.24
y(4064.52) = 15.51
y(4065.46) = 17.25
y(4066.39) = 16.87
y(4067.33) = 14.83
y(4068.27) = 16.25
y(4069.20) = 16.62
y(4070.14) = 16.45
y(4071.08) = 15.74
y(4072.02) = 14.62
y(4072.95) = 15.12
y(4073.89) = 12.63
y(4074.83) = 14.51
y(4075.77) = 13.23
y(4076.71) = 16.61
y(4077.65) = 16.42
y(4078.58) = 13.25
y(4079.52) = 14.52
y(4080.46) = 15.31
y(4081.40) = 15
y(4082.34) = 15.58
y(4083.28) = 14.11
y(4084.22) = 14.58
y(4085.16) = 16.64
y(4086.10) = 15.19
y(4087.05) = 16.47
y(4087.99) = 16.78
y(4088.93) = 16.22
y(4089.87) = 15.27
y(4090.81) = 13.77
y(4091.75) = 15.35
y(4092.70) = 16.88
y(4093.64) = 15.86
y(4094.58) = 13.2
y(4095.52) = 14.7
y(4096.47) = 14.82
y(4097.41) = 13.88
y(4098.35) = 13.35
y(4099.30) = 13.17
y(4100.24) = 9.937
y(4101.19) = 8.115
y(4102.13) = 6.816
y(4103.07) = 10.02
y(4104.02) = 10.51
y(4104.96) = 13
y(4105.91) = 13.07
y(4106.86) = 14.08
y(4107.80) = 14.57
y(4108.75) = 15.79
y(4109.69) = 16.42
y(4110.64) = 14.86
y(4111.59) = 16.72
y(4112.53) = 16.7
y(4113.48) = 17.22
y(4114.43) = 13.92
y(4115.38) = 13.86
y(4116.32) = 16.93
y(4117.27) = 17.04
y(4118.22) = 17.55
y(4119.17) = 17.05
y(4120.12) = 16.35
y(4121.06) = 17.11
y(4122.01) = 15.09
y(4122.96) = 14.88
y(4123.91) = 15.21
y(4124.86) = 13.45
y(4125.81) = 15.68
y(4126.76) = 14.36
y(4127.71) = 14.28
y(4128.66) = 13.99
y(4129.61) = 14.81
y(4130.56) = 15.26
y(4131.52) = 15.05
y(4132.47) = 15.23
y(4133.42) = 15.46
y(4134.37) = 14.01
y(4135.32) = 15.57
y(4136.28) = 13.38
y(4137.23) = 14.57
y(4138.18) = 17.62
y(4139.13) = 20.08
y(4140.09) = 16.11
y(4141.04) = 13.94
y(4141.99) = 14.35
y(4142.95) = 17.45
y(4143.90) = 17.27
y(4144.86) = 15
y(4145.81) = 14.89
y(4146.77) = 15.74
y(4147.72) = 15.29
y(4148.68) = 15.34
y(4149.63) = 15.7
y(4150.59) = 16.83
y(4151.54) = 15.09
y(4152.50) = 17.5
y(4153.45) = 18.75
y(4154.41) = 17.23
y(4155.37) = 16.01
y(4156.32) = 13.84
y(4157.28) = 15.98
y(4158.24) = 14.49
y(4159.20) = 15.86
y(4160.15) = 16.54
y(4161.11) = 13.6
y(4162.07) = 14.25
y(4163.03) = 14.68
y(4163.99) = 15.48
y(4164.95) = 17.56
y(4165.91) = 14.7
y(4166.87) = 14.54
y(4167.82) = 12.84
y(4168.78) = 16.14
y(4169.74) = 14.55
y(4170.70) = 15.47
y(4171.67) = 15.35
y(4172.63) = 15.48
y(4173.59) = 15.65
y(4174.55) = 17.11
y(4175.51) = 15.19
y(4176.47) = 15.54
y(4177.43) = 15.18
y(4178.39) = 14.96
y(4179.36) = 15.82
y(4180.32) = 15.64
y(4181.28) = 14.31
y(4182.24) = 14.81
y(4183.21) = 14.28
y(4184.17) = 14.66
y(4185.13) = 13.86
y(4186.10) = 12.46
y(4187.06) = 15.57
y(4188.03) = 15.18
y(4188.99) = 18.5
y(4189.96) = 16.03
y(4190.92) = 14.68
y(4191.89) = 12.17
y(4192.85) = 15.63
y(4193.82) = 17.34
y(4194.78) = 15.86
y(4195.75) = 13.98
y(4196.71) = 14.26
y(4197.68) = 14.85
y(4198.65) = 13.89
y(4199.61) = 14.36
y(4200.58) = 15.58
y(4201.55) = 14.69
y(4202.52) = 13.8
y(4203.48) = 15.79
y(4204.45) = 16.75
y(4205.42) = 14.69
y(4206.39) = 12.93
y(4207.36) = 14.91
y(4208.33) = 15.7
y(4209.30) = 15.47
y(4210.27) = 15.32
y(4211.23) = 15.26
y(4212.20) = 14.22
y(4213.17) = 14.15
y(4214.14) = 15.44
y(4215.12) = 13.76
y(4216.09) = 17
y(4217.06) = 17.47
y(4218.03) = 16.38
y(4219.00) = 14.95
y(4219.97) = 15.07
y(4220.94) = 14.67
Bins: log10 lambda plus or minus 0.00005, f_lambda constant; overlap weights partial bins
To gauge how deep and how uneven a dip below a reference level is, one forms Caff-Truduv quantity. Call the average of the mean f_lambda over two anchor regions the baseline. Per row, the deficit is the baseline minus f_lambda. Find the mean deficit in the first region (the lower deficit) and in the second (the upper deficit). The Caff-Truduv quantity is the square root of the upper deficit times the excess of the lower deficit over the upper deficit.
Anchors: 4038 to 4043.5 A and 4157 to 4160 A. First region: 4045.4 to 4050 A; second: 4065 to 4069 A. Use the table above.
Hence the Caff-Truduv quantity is 0.3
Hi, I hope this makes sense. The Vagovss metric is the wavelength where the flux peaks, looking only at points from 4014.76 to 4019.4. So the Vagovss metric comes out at 4017.07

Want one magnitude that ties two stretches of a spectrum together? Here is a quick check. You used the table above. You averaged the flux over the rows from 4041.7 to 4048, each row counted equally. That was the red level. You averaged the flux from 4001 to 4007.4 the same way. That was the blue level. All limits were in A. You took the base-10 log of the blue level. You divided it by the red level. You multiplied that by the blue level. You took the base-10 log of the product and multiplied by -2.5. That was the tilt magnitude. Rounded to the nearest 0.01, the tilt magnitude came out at -0.10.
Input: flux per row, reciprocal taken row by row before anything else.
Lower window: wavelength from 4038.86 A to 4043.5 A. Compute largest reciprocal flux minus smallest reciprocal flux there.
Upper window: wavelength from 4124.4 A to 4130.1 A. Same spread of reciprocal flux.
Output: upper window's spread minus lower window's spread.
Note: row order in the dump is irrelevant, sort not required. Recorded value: -0.004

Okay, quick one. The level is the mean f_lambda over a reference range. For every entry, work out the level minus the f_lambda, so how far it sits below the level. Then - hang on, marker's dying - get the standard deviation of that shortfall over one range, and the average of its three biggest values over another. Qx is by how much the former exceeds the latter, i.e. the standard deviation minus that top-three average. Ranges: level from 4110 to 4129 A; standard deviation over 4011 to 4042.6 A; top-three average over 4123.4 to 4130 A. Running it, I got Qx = -0.3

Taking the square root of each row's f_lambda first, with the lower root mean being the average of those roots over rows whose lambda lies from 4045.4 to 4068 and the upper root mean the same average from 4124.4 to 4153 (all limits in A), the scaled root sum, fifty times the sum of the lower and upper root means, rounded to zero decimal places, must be 394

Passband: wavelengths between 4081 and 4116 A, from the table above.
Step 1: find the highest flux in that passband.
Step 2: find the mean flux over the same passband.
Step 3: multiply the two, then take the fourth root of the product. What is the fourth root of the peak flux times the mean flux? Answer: 3.96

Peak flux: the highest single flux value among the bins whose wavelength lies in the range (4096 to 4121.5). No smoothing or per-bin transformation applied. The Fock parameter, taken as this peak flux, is 17.55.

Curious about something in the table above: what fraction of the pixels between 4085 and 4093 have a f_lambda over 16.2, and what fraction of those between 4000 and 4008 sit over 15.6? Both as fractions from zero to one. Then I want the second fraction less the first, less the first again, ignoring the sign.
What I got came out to 0.56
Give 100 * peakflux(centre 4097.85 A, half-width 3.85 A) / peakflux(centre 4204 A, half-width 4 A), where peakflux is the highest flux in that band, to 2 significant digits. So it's 88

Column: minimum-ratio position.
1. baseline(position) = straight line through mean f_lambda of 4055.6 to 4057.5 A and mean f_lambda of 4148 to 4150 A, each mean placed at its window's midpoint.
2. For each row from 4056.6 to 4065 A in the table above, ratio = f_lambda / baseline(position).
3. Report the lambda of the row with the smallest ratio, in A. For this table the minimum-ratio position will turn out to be 4057.04 A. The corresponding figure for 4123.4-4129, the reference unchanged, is 4124.86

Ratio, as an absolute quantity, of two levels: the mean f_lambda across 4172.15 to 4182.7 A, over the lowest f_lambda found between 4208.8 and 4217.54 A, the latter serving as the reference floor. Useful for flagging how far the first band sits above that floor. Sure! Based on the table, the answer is 1.12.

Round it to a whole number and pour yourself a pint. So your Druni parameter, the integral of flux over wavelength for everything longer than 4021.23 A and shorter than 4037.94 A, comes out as 267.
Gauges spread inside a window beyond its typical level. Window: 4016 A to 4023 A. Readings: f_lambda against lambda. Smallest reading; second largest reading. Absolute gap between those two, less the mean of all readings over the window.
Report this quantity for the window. -14.2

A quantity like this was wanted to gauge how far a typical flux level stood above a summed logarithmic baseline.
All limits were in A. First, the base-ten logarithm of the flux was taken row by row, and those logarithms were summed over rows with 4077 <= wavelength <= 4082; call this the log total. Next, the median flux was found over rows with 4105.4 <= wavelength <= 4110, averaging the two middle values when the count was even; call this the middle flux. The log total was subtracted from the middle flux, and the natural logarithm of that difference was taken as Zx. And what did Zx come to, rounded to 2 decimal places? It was 2.16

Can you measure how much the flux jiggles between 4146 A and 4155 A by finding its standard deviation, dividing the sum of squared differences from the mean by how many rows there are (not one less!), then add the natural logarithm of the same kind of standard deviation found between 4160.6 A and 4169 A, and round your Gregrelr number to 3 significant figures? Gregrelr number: 1.46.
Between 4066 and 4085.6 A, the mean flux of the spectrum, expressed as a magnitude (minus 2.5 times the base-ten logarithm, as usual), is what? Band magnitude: -2.95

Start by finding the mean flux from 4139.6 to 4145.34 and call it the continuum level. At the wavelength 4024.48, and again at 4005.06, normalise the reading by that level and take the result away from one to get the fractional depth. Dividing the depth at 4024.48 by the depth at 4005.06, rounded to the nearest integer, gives 0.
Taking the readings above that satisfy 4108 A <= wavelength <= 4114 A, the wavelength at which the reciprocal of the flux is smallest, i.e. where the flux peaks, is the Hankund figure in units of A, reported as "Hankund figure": 4113.48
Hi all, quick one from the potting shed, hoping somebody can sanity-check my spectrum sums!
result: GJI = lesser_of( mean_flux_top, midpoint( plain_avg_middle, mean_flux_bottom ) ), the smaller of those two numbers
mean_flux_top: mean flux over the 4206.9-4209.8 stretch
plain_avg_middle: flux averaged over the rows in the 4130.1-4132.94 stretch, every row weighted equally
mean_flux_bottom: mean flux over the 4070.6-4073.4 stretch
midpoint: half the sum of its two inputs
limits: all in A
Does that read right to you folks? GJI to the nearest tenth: 15.2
